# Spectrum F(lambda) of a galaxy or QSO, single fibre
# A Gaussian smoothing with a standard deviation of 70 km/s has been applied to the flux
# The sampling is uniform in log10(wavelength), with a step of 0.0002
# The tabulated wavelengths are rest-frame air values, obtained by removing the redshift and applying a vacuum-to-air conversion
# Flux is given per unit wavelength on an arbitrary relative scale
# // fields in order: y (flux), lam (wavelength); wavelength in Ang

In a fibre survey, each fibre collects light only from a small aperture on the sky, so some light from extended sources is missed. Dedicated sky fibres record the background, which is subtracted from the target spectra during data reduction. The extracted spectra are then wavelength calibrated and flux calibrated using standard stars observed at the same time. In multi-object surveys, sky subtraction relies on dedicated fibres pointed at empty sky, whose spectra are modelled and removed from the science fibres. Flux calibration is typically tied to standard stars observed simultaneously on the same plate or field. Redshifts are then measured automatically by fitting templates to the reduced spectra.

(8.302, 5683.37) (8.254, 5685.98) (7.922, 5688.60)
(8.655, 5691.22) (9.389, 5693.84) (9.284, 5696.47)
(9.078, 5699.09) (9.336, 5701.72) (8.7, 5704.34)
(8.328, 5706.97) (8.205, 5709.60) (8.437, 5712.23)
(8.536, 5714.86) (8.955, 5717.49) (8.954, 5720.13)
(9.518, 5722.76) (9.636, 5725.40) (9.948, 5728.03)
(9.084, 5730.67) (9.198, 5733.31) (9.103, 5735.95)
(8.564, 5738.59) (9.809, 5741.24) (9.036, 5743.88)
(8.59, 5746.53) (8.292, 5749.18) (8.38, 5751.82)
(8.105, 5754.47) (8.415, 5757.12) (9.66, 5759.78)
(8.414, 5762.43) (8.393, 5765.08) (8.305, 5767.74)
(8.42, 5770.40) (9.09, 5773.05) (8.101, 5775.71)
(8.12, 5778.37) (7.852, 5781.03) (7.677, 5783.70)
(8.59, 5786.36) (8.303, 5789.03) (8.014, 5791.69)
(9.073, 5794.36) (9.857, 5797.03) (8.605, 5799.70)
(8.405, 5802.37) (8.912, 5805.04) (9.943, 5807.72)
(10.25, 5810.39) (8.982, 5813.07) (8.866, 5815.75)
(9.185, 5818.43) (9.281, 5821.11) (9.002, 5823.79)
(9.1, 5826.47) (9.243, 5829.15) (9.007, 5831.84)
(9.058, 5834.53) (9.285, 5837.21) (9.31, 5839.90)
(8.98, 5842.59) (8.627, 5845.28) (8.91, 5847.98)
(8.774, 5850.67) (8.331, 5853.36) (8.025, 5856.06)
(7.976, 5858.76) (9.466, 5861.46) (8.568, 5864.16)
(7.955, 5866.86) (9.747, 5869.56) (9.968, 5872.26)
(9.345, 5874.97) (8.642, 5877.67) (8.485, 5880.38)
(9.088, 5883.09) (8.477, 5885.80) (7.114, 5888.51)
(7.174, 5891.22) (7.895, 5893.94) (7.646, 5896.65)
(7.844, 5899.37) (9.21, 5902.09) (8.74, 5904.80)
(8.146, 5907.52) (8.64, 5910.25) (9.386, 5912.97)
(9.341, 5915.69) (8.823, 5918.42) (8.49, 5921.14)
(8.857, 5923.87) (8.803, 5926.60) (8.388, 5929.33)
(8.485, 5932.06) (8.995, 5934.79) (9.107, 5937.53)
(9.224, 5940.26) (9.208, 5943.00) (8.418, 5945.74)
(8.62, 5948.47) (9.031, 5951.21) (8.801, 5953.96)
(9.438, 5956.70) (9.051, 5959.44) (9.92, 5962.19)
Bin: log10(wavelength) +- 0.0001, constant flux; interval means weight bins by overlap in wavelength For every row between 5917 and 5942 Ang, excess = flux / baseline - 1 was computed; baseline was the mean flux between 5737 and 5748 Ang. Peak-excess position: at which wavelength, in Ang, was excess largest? 5940.26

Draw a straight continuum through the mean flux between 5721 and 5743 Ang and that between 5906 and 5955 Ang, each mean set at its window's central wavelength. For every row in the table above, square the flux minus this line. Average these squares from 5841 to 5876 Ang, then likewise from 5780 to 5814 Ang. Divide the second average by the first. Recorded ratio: 1.7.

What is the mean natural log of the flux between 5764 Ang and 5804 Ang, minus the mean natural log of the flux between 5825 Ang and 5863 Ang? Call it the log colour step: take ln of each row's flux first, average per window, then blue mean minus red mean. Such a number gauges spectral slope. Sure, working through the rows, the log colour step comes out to -0.05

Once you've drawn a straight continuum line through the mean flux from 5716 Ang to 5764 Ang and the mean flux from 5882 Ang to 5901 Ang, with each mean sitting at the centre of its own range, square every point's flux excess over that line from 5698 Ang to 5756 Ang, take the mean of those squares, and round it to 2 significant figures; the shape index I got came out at 0.30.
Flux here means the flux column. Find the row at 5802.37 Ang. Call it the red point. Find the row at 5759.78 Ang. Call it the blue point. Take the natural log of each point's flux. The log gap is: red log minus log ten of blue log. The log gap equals 1.77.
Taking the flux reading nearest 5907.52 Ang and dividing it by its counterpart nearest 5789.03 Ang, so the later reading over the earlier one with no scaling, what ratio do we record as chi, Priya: 0.98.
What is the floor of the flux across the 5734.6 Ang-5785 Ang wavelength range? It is 7.677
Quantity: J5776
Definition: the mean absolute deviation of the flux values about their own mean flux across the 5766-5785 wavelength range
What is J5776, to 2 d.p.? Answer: 0.33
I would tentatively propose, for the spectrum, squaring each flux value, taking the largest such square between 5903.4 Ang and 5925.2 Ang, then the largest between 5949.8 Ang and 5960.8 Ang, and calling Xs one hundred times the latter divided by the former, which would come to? 101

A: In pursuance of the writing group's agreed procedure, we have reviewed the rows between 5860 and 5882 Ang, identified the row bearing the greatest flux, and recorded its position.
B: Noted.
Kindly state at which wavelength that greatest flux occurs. 5872.26 Ang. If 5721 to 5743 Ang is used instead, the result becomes 5728.03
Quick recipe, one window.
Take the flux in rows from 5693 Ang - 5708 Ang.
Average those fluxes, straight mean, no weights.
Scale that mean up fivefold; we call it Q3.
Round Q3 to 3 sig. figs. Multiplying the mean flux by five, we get 45.1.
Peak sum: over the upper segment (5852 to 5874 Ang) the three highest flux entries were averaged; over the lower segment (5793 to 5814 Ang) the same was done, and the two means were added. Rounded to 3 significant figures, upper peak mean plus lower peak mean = 19.7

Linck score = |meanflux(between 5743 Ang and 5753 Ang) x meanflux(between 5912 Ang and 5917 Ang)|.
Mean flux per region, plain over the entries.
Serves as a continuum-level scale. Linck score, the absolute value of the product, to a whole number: 80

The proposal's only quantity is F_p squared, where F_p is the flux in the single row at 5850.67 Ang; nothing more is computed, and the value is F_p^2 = 77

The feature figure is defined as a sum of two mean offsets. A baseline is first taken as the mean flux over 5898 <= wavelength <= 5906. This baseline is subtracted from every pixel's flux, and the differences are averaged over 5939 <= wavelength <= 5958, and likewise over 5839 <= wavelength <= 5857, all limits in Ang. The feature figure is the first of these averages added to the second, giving 0.47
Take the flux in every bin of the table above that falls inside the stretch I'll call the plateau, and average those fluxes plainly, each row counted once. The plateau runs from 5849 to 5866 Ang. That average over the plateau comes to 8.52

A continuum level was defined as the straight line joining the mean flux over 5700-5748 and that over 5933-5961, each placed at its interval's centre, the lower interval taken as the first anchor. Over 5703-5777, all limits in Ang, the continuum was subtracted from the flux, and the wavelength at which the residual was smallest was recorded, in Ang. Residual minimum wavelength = 5775.71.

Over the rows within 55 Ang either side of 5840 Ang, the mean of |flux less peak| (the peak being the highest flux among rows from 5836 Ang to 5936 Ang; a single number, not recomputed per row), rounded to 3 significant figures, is 1.16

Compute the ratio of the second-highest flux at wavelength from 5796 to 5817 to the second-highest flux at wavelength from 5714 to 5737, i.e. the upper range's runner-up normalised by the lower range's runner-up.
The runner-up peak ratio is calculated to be 1.03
